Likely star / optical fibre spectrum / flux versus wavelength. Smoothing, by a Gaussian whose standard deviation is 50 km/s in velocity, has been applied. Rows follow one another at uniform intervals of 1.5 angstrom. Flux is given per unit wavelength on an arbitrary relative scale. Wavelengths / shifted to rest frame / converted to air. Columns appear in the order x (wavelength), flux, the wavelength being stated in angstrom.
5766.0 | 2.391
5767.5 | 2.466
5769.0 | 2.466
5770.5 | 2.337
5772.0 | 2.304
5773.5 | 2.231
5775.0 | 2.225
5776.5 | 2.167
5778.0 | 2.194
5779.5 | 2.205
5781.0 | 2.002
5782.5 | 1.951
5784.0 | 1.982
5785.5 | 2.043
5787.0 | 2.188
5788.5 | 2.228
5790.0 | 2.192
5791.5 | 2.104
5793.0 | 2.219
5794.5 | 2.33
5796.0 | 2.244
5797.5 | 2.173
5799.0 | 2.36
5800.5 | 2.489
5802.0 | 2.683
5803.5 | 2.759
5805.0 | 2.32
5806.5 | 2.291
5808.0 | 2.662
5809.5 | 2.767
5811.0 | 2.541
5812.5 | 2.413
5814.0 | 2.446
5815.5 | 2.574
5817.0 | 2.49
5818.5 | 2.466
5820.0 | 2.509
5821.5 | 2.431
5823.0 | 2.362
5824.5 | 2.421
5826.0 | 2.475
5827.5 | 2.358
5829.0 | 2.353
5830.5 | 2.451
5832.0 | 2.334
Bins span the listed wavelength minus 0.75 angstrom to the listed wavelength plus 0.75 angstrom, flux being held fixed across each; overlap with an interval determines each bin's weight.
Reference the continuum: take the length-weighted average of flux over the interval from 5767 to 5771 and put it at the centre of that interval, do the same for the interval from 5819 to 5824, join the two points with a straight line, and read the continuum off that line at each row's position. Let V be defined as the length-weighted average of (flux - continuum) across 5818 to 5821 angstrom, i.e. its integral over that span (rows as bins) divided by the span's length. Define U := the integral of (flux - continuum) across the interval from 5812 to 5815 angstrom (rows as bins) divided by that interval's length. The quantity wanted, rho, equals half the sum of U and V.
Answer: 0.0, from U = 0.01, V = 0.05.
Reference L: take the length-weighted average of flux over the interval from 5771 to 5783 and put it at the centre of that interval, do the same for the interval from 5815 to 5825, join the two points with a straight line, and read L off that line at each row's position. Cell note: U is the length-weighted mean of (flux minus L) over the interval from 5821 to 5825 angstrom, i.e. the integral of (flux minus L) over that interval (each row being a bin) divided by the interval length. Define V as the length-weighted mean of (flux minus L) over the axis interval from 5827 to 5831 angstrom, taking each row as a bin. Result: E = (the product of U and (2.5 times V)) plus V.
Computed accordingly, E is -0.11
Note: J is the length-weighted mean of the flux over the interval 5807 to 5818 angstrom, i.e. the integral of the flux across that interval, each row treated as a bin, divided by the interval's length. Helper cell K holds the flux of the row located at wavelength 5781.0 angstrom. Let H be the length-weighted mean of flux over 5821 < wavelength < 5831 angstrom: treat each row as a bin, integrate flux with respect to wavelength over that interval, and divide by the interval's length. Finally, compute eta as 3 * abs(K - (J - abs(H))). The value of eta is 5.6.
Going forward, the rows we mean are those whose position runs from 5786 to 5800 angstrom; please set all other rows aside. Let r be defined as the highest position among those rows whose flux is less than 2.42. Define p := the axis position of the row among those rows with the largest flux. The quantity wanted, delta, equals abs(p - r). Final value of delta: 0.0 angstrom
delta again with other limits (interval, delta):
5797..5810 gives 3.0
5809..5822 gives 3.0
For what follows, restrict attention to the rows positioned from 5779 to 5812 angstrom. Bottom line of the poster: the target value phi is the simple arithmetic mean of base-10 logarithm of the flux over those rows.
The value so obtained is 0.36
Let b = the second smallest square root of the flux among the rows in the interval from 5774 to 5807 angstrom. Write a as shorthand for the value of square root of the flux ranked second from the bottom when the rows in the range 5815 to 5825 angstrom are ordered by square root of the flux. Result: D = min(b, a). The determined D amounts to 1.41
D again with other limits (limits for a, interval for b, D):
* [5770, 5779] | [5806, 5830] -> 1.48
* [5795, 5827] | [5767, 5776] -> 1.49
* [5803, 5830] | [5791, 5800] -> 1.47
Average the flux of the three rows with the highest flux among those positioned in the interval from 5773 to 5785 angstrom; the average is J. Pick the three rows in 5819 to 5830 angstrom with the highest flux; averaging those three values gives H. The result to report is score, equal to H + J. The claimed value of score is 4.69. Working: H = 2.47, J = 2.2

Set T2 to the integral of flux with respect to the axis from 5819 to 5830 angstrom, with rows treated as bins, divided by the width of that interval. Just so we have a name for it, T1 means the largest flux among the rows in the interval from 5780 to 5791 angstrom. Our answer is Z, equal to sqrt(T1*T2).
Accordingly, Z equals 2.32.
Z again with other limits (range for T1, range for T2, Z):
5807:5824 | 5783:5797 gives 2.45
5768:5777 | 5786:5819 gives 2.43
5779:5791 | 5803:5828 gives 2.35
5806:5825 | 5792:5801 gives 2.52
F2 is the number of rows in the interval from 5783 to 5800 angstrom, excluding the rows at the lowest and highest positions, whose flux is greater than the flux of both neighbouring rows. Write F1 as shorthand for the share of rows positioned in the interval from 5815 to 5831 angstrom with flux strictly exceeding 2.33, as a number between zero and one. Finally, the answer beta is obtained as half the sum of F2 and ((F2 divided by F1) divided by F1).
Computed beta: 2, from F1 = 1.0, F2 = 2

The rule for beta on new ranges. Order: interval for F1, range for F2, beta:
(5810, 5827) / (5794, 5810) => 1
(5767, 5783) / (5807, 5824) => 22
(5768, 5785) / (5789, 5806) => 31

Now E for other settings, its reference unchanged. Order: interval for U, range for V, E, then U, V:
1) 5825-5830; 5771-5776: 0.08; -0.12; 0.11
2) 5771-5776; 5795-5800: -0.04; 0.11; -0.03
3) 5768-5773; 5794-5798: -0.08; 0.24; -0.05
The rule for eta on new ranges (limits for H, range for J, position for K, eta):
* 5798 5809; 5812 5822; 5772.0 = 7.0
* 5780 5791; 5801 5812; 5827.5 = 5.6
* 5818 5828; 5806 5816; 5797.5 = 6.2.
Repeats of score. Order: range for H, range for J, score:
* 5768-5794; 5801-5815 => 5.11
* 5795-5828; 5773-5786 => 4.96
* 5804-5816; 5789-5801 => 5.06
